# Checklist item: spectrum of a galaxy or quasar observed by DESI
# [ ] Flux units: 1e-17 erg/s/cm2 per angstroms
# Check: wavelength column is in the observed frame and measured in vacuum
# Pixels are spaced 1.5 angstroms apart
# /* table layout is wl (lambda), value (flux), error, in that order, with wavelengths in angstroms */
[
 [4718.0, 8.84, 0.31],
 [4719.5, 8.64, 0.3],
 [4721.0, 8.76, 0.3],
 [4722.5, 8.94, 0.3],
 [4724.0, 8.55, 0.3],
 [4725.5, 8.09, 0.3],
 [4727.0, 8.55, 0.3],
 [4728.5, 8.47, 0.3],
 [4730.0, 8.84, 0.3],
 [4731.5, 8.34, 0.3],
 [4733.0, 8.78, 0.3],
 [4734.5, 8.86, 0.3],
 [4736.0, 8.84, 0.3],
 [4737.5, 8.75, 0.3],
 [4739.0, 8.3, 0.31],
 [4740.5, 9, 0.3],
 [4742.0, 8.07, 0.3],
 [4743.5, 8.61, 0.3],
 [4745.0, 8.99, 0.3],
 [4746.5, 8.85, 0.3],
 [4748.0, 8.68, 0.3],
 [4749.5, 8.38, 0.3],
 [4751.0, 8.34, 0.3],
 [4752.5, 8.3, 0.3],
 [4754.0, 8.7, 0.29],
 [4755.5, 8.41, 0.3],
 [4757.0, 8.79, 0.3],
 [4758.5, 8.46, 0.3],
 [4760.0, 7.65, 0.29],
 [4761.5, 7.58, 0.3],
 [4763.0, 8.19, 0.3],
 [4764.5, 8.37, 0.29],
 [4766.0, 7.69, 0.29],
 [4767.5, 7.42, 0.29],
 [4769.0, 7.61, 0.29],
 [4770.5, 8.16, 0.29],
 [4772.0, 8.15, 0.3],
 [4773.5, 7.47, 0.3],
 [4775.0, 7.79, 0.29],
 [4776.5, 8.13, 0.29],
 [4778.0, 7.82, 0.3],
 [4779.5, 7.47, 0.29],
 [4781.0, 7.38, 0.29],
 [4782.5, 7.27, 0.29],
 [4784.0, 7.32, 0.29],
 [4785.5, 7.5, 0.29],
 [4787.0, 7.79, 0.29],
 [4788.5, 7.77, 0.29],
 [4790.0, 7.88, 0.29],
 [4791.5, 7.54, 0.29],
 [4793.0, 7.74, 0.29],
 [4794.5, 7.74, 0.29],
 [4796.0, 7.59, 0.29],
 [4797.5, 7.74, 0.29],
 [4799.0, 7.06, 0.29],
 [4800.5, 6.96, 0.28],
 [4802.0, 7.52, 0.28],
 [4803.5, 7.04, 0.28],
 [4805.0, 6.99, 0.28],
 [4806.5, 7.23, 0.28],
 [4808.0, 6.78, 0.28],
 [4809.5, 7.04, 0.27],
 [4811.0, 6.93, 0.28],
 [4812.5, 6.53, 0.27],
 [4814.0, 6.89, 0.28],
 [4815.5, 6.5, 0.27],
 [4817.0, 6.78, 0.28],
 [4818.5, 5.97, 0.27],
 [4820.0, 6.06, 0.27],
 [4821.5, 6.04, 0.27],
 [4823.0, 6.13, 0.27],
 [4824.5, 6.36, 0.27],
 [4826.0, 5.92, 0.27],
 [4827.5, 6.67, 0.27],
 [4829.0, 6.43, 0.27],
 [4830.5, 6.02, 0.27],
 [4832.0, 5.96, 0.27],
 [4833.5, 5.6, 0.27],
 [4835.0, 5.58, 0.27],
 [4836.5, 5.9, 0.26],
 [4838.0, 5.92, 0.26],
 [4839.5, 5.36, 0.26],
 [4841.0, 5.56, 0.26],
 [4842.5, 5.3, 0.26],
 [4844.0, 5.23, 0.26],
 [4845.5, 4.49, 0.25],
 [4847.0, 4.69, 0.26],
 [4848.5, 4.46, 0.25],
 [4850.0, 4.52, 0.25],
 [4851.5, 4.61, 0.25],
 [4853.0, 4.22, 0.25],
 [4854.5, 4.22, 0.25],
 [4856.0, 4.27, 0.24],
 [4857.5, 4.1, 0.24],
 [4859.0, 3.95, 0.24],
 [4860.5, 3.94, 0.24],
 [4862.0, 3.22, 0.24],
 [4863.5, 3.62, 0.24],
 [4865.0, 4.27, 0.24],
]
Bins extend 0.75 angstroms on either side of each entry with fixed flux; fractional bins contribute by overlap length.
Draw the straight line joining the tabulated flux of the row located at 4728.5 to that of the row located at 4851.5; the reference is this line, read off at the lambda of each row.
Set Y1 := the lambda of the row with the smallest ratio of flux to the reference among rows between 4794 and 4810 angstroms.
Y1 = 4800.5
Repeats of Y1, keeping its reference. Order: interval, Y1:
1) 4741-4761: 4742.0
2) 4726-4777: 4731.5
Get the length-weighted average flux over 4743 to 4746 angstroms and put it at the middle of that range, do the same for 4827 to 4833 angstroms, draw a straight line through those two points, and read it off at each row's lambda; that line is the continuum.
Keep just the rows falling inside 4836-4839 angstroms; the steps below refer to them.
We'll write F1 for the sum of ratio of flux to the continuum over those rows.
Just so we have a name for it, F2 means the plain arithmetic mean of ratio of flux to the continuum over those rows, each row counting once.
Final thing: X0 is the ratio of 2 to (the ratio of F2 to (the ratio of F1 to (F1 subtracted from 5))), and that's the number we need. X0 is 1.32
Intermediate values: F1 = 1.97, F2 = 0.98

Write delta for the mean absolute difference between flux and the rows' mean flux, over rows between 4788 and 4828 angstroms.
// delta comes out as 0.49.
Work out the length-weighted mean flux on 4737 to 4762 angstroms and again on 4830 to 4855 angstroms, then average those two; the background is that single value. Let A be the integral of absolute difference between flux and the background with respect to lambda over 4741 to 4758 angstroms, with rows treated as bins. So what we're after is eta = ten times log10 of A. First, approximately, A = 30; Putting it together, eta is 15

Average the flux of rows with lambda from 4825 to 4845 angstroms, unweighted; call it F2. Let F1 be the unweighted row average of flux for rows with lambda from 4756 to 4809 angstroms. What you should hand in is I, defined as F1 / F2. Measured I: 1.32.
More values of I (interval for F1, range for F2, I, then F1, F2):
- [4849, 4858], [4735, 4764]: 0.51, 4.3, 8.5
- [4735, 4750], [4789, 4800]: 1.14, 8.6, 7.6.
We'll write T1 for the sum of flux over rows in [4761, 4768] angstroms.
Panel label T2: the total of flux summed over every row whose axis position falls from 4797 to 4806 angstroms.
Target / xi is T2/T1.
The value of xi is 1.1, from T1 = 39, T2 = 43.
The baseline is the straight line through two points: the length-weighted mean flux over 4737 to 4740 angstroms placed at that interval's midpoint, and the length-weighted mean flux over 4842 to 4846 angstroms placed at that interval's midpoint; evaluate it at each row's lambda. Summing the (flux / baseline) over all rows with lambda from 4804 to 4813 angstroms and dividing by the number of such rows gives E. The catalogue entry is 1.12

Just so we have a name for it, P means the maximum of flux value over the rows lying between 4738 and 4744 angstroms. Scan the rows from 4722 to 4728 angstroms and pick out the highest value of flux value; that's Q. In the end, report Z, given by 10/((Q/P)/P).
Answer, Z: 91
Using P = 9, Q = 8.94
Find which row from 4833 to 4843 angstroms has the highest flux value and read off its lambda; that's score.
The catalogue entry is 4838.0 angstroms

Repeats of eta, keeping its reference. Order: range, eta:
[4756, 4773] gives 13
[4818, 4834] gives 10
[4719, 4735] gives 15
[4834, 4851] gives 14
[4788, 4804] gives 10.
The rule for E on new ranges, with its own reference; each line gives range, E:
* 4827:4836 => 1.11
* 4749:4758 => 1.05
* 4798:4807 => 1.12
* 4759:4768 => 1.01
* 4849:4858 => 0.92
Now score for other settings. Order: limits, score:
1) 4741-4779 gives 4745.0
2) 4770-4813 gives 4770.5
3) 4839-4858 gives 4841.0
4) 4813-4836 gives 4814.0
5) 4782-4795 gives 4790.0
